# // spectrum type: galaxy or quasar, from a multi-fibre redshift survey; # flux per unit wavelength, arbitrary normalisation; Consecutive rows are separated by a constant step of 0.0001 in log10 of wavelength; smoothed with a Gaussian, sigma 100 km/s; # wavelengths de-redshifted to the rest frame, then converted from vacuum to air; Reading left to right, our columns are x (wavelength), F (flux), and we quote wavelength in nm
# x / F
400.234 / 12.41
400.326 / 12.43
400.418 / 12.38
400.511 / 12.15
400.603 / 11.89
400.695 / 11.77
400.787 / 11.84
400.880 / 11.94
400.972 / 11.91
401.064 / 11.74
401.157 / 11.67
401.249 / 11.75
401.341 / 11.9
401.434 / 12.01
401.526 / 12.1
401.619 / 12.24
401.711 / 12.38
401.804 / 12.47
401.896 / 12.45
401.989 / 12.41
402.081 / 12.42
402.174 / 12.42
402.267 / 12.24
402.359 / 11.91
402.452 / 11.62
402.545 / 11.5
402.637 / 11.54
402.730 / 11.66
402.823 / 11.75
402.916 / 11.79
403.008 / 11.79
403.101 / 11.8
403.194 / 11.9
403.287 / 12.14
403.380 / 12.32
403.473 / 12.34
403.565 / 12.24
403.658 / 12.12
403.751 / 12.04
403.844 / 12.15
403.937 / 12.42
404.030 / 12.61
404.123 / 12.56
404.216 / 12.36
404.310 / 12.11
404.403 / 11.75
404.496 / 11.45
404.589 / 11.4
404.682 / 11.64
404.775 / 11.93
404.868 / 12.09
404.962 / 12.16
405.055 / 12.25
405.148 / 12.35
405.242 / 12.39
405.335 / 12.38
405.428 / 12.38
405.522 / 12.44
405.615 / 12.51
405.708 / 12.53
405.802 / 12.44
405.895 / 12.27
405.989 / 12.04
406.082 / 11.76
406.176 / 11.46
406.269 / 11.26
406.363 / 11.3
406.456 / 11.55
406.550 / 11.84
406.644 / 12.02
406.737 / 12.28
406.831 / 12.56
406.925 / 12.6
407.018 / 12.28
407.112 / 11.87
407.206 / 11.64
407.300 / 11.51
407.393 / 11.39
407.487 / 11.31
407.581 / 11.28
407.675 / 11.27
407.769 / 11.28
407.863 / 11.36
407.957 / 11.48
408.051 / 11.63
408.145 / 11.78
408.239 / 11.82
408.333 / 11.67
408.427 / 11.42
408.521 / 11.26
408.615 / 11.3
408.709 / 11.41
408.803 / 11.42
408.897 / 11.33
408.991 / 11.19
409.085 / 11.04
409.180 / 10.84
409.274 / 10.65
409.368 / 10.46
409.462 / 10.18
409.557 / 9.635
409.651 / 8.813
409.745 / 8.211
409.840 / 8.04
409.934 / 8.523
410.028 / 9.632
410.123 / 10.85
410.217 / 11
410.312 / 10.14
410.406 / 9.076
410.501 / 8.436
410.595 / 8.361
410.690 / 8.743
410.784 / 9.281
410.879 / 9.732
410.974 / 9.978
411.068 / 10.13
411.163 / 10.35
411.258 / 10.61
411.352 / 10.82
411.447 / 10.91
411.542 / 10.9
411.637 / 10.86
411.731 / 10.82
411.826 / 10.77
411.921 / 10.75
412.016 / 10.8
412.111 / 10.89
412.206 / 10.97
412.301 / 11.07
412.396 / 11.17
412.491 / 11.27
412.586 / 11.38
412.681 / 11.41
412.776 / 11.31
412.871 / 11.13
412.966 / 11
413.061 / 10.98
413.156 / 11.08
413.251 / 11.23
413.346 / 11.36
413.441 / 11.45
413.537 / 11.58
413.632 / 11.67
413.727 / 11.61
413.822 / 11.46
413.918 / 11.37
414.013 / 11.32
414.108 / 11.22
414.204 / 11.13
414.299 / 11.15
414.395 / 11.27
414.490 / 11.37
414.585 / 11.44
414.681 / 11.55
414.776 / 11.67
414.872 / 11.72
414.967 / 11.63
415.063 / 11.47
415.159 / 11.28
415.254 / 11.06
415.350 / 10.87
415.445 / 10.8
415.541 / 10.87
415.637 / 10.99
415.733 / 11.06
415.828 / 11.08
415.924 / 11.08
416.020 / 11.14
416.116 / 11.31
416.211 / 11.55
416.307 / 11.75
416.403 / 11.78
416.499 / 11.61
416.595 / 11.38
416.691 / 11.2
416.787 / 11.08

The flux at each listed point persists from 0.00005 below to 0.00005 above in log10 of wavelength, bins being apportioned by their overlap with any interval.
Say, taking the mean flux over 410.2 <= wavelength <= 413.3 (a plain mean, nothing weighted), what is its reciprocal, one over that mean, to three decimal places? 0.095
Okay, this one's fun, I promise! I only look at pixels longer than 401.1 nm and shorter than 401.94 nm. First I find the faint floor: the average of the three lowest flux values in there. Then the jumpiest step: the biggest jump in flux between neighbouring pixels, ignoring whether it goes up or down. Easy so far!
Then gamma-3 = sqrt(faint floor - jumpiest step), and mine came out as 3.41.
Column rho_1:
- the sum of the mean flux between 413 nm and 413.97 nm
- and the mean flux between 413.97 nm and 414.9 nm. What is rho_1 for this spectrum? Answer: 22.8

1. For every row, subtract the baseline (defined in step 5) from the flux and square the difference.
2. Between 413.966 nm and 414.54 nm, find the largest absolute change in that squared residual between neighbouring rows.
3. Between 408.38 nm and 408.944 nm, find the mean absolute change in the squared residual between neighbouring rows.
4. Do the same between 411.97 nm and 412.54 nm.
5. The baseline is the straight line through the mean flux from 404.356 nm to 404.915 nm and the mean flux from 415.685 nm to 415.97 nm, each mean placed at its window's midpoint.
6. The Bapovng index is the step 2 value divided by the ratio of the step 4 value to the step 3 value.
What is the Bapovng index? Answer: 0.0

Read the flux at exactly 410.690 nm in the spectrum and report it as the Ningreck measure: 8.743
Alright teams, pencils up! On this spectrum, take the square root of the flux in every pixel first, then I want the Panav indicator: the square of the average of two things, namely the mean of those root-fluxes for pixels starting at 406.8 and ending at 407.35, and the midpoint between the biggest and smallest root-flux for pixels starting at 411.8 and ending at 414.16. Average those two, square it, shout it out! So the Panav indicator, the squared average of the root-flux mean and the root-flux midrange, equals 11.6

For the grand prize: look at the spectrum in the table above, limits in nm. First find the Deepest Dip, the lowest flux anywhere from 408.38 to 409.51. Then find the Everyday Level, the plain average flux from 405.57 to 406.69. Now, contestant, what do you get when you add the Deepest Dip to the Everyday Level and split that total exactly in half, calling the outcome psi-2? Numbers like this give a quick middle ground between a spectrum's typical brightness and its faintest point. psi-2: 11.0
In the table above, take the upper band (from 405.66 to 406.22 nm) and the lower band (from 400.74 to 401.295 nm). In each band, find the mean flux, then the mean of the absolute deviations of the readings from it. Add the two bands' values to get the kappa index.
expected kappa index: 0.42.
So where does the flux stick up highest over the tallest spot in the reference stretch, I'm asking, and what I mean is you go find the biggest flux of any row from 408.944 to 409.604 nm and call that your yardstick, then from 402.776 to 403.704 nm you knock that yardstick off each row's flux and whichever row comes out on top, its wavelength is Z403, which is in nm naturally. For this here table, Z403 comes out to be 403.473 nm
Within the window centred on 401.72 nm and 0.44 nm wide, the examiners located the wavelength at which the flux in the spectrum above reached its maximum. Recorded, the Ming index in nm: 401.804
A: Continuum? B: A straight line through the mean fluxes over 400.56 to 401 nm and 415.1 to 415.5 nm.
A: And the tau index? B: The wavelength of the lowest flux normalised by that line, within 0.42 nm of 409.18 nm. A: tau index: 409.557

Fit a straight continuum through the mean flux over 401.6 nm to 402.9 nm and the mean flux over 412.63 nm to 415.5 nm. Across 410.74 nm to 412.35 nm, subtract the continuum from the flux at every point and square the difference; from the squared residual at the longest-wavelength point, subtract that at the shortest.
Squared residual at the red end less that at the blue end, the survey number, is -4.9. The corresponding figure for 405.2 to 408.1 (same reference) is -0.3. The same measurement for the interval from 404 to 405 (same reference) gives -0.4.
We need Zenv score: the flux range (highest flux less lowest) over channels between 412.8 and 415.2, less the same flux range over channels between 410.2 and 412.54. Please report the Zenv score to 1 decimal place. -2.2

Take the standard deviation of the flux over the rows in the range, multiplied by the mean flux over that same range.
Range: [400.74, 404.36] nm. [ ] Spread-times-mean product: 3.7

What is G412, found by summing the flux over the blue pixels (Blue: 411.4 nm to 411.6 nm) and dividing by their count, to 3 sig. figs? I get 10.9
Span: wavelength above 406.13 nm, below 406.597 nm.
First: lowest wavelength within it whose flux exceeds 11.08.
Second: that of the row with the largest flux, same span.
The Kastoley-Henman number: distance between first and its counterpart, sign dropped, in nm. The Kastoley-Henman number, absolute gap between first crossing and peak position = 0.37 nm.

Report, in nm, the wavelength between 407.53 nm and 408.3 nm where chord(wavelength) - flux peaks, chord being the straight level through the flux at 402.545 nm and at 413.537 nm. 407.675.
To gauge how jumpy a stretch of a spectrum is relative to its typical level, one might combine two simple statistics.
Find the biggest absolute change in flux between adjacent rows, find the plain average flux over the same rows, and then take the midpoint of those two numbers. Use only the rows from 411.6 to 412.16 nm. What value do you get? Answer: 5.45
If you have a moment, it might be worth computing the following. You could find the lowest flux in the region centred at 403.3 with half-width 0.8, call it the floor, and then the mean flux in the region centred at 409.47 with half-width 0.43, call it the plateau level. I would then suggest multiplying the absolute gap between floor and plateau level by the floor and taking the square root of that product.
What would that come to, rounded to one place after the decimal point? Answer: 4.5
